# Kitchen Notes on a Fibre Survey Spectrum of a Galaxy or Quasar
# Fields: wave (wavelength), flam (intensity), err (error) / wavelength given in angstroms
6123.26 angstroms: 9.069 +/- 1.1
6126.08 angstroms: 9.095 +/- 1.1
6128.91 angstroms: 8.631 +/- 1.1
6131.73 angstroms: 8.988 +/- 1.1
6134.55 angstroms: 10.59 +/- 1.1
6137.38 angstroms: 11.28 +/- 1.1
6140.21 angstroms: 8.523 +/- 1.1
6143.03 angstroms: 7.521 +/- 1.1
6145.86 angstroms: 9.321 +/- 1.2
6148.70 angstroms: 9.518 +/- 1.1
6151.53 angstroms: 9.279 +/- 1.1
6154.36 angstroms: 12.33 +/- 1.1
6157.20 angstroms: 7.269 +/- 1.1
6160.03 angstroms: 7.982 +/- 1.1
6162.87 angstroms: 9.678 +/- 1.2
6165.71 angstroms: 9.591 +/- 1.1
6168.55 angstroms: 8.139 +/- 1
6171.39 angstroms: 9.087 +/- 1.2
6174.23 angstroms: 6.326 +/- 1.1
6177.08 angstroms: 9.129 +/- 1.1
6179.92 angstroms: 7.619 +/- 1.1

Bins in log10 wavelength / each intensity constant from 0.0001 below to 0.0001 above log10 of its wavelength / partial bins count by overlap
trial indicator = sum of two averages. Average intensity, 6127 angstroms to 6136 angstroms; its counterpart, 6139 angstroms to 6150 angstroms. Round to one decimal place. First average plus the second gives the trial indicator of 18.1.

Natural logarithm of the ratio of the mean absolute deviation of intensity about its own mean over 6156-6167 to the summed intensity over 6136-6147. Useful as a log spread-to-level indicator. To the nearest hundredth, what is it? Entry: -3.60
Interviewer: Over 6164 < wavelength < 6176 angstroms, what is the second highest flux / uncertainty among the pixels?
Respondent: 8.14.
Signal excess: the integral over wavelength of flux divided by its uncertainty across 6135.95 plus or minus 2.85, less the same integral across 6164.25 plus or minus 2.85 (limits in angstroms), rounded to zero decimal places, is 9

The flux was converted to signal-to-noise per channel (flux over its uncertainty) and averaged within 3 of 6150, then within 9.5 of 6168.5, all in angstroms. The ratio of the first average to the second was 1.11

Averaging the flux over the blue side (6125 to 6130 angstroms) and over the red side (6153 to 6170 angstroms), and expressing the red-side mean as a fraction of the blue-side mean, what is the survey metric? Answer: 1.03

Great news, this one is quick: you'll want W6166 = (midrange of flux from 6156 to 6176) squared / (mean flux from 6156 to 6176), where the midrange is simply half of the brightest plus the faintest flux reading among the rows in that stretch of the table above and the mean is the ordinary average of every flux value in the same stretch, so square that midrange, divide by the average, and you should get 7.7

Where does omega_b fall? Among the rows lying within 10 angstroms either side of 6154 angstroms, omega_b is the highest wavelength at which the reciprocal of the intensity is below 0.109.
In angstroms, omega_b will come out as 6162.87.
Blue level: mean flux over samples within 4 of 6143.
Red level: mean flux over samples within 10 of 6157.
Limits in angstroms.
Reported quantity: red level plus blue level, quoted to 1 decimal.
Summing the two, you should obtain 17.8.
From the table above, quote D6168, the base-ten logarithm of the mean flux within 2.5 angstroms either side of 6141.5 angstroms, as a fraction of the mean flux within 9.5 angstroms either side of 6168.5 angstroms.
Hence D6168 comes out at -0.03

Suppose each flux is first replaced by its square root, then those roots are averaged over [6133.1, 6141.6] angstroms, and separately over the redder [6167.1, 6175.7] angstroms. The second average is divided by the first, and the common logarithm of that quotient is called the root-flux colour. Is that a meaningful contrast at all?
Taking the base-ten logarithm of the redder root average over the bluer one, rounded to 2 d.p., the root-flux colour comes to -0.06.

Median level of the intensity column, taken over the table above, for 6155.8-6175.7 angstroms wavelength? 8.1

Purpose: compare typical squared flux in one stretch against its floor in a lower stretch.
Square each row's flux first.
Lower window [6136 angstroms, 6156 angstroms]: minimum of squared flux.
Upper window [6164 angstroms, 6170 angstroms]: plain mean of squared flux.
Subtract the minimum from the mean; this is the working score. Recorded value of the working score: 23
